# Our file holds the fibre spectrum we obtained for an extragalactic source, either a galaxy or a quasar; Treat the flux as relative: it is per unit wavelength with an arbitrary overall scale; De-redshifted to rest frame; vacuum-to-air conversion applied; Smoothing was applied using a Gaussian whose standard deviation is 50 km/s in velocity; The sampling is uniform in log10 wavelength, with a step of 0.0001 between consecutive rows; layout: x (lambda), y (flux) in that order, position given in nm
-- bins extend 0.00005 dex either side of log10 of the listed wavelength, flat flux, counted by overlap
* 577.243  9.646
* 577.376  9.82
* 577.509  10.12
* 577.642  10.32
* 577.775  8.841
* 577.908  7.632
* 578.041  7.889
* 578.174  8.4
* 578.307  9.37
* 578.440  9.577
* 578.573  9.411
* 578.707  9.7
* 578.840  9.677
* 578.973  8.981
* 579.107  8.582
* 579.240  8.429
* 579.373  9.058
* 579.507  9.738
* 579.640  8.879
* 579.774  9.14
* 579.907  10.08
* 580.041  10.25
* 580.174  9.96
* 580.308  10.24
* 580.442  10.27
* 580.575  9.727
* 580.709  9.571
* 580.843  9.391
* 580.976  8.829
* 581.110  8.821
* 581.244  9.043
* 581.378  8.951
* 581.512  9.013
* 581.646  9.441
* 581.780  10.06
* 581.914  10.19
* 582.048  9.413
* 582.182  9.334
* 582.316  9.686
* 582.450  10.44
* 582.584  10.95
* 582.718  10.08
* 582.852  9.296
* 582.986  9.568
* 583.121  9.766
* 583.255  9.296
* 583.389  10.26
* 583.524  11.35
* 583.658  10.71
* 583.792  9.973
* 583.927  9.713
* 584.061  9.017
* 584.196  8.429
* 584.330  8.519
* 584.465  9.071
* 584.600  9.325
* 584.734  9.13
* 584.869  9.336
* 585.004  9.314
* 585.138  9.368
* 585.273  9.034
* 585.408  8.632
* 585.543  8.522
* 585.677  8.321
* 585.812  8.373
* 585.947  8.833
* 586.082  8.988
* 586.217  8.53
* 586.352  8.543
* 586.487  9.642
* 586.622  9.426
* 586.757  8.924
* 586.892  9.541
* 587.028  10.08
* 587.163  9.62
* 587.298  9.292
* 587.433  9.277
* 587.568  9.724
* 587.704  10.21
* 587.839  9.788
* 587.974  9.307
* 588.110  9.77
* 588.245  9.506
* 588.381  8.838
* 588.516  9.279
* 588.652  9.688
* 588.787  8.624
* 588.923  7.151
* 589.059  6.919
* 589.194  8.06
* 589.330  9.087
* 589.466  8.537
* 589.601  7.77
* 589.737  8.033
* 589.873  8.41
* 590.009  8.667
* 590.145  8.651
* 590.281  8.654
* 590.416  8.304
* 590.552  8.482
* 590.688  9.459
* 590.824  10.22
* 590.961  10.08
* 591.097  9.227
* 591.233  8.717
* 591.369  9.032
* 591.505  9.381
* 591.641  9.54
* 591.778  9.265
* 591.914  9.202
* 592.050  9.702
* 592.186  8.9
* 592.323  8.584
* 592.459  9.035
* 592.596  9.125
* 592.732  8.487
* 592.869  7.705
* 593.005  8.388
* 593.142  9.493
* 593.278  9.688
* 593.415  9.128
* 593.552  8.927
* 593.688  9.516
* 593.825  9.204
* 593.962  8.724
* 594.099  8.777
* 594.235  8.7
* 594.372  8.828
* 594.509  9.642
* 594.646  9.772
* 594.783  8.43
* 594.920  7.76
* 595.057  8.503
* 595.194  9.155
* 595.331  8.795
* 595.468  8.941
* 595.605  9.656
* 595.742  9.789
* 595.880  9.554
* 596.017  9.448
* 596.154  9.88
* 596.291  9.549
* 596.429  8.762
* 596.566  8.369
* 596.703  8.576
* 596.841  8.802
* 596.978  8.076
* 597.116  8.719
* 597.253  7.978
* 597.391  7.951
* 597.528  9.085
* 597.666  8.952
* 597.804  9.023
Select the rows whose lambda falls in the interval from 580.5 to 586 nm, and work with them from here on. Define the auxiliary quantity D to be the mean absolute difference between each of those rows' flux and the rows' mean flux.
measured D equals 0.53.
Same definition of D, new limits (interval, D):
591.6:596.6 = 0.45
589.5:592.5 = 0.50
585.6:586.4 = 0.21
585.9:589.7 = 0.62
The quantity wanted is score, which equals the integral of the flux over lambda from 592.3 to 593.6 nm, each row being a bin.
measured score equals 11.5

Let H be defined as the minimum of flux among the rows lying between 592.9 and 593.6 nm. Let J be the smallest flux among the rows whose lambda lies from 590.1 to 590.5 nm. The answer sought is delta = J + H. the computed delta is 16.7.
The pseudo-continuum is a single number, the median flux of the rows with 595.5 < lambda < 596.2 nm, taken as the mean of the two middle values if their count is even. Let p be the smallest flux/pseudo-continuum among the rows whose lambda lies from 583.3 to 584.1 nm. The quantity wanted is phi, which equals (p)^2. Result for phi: 0.87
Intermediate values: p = 0.93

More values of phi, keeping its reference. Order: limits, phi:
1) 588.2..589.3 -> 0.51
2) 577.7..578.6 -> 0.62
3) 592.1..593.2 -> 0.64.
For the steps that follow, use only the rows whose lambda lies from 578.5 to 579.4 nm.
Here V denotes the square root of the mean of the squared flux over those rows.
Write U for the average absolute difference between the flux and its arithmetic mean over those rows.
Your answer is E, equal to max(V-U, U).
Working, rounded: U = 0.41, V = 9.1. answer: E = 8.7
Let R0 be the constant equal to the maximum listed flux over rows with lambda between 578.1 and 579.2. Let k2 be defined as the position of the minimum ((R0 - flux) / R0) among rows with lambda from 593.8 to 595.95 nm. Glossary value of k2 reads 595.742 nm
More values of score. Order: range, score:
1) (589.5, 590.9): 12.1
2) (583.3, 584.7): 13.5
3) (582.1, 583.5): 13.9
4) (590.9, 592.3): 13.0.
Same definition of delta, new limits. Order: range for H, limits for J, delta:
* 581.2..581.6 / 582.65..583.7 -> 18.2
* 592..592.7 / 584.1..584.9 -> 17.0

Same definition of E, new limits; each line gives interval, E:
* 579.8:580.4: 10.0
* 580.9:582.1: 8.9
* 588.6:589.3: 7.3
